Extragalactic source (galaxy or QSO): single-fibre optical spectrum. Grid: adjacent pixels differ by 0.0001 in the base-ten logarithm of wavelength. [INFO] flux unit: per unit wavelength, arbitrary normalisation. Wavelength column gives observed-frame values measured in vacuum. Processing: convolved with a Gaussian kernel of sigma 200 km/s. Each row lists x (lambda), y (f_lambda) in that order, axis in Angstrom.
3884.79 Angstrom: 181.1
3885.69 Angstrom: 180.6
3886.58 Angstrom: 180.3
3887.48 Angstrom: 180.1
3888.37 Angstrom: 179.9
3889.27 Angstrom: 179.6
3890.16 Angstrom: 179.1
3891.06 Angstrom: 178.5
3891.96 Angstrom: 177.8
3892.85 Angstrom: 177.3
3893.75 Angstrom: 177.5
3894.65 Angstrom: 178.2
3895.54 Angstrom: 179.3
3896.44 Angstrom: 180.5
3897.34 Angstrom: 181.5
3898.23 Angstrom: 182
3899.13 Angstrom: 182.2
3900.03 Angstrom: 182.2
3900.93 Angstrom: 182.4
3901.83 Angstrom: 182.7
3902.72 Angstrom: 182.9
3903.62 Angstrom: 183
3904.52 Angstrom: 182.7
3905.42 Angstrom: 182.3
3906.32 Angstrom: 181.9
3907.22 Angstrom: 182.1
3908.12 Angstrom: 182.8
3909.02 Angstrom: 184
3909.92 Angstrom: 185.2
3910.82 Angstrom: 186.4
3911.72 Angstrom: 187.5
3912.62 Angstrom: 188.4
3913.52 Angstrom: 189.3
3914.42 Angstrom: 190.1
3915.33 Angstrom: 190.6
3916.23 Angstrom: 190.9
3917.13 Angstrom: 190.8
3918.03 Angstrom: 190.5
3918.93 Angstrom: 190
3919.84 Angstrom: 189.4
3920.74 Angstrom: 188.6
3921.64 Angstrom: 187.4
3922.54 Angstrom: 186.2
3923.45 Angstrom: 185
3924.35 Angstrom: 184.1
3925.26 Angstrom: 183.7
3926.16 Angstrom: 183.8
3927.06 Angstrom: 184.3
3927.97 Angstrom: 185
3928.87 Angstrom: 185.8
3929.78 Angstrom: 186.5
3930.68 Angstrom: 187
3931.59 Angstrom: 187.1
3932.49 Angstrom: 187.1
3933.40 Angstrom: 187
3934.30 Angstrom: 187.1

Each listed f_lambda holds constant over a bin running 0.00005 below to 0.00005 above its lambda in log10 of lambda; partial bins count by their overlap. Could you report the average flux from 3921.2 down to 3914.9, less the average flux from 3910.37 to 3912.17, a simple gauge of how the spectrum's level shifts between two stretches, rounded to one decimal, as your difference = 3.2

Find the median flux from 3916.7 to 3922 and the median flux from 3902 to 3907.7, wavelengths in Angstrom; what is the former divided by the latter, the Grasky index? 1.04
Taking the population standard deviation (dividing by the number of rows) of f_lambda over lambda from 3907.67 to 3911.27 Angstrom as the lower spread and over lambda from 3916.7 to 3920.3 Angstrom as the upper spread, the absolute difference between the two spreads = 0.81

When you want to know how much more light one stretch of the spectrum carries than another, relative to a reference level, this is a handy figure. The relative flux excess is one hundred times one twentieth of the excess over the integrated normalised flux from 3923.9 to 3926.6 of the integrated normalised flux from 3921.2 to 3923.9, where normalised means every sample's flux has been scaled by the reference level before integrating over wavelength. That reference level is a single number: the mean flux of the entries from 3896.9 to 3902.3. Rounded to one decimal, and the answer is 0.2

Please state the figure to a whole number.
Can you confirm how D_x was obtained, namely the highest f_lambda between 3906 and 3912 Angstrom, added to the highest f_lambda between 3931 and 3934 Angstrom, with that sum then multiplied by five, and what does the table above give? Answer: 1873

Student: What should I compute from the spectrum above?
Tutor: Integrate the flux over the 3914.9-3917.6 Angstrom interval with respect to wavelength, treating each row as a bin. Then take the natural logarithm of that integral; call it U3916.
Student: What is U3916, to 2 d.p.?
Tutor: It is 6.25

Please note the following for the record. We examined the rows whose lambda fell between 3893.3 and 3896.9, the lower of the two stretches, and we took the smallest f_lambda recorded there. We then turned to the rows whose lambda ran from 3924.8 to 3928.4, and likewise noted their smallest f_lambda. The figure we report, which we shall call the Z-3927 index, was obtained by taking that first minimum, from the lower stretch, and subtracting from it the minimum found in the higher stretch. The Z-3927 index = -6.2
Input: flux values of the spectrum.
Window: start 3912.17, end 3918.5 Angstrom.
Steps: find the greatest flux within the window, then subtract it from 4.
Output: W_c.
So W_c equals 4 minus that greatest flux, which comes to -187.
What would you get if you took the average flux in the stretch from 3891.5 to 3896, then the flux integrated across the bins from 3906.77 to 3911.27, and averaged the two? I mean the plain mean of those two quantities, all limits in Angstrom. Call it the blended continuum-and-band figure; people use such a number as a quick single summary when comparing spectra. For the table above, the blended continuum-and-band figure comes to 503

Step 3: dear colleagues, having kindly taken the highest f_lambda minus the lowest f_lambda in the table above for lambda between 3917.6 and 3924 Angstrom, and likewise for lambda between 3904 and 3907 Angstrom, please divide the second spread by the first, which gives 0.15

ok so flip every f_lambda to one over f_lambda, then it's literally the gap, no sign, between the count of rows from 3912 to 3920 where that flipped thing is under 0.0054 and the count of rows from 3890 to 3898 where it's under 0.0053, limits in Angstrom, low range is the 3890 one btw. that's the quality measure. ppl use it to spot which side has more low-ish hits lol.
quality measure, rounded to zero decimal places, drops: 9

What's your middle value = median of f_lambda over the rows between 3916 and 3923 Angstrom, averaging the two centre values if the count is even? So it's 190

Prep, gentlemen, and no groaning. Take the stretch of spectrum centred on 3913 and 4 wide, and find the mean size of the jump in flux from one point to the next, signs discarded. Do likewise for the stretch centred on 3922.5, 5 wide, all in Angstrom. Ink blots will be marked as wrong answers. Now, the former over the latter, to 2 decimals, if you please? 0.77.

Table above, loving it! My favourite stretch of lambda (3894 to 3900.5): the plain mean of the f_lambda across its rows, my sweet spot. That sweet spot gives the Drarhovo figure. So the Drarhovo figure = 181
